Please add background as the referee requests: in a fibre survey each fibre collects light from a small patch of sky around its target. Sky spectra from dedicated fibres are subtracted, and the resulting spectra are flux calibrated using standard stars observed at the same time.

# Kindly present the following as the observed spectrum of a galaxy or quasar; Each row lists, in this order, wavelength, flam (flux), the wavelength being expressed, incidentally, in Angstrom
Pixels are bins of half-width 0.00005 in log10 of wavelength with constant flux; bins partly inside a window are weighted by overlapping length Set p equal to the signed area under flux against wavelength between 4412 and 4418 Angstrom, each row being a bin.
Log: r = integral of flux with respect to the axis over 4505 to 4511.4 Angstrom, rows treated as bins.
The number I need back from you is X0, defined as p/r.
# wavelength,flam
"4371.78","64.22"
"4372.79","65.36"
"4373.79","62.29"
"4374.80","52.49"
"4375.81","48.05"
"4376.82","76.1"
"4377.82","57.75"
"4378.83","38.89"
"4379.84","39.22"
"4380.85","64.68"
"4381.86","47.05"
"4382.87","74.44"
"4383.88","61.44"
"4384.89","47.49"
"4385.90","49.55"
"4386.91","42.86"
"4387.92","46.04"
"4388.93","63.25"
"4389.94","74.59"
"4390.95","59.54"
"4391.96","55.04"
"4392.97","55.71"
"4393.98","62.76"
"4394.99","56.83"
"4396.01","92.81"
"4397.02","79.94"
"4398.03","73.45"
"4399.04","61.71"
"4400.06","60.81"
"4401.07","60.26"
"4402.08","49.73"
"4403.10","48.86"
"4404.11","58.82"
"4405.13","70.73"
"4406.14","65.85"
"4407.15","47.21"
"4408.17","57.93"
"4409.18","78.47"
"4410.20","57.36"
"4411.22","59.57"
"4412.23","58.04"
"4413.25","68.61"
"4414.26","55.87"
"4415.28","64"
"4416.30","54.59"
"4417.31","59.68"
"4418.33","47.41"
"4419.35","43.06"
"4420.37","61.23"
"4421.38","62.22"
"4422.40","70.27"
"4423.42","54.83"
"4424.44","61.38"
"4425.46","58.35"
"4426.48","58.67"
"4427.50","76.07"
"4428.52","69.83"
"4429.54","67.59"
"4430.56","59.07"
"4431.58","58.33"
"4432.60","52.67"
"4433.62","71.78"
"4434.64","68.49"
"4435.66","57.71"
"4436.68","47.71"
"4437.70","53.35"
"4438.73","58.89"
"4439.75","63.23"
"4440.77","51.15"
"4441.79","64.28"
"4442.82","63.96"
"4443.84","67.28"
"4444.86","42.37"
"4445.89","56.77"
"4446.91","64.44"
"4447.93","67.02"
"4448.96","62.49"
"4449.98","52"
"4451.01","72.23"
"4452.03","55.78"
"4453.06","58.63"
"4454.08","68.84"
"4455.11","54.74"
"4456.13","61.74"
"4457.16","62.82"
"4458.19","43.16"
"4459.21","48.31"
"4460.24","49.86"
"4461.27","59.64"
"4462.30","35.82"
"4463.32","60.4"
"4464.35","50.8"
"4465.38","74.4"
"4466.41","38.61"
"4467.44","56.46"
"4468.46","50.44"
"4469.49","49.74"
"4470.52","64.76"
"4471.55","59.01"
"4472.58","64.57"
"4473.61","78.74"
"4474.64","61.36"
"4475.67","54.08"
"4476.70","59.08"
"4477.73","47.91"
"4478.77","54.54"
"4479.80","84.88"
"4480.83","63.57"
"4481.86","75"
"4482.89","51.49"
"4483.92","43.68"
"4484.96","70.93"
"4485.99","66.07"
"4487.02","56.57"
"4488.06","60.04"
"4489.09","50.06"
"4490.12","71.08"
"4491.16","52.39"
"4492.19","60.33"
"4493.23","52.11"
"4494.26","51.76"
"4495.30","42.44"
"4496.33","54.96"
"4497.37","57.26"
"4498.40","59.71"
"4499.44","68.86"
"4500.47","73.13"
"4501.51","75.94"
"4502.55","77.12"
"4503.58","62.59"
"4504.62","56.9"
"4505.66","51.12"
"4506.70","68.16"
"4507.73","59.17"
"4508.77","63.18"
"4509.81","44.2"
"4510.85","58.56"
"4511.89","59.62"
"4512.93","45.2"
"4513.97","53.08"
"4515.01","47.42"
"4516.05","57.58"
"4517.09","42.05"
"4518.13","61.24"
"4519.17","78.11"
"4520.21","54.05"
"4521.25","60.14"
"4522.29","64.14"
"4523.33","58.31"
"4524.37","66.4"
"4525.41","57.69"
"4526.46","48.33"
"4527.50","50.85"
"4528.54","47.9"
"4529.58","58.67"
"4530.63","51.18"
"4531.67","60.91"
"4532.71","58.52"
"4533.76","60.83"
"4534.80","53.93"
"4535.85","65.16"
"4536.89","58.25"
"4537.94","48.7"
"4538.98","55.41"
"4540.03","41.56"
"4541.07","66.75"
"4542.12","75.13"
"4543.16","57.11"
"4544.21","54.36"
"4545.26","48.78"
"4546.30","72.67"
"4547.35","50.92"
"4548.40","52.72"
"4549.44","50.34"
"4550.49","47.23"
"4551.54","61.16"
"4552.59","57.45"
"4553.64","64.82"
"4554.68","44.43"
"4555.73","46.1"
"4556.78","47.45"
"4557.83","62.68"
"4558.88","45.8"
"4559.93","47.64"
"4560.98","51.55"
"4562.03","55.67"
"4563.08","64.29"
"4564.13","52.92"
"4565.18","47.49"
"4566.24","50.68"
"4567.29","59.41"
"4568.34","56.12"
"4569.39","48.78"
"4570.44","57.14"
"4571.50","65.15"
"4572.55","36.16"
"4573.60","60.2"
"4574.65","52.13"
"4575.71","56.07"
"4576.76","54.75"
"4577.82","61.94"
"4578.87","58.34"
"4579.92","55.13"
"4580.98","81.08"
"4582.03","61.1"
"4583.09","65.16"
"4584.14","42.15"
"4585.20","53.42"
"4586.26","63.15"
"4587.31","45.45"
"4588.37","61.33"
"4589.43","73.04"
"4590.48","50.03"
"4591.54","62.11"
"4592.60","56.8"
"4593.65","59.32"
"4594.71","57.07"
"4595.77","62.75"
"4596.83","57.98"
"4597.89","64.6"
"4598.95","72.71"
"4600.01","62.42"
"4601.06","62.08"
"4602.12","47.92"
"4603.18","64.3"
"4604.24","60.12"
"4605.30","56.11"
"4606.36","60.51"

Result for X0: 0.98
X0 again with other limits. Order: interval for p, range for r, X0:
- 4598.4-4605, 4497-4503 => 0.98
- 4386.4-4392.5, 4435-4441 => 1.04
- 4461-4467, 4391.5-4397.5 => 0.79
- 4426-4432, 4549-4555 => 1.19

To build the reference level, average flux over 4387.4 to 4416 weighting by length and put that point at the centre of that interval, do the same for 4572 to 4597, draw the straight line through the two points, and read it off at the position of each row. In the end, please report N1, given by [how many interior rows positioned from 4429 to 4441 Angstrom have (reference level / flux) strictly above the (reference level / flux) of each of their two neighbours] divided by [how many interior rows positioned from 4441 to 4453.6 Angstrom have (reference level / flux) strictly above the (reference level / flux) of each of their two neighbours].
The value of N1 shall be 0.50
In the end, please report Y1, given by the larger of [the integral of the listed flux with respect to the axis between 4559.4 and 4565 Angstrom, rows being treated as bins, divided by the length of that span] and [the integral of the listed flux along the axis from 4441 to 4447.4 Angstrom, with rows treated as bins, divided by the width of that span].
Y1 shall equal 59.4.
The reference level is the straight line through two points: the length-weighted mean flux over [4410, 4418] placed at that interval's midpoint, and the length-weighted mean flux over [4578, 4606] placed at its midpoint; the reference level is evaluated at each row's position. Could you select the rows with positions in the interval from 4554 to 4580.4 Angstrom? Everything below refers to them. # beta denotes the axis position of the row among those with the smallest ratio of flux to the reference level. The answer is 4572.55 Angstrom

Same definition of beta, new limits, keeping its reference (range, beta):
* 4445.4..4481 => 4462.30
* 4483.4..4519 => 4517.09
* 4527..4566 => 4540.03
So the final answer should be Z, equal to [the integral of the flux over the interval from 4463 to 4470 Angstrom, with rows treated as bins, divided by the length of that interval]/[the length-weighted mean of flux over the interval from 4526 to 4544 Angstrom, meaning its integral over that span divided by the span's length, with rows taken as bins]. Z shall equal 0.96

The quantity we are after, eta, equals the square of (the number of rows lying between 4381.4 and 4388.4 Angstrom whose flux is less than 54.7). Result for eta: 25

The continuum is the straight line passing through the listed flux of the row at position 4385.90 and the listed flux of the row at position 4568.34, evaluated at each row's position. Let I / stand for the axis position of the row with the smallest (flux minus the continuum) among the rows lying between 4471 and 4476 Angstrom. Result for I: 4475.67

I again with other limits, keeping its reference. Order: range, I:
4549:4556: 4554.68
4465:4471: 4466.41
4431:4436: 4432.60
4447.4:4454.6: 4449.98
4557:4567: 4558.88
